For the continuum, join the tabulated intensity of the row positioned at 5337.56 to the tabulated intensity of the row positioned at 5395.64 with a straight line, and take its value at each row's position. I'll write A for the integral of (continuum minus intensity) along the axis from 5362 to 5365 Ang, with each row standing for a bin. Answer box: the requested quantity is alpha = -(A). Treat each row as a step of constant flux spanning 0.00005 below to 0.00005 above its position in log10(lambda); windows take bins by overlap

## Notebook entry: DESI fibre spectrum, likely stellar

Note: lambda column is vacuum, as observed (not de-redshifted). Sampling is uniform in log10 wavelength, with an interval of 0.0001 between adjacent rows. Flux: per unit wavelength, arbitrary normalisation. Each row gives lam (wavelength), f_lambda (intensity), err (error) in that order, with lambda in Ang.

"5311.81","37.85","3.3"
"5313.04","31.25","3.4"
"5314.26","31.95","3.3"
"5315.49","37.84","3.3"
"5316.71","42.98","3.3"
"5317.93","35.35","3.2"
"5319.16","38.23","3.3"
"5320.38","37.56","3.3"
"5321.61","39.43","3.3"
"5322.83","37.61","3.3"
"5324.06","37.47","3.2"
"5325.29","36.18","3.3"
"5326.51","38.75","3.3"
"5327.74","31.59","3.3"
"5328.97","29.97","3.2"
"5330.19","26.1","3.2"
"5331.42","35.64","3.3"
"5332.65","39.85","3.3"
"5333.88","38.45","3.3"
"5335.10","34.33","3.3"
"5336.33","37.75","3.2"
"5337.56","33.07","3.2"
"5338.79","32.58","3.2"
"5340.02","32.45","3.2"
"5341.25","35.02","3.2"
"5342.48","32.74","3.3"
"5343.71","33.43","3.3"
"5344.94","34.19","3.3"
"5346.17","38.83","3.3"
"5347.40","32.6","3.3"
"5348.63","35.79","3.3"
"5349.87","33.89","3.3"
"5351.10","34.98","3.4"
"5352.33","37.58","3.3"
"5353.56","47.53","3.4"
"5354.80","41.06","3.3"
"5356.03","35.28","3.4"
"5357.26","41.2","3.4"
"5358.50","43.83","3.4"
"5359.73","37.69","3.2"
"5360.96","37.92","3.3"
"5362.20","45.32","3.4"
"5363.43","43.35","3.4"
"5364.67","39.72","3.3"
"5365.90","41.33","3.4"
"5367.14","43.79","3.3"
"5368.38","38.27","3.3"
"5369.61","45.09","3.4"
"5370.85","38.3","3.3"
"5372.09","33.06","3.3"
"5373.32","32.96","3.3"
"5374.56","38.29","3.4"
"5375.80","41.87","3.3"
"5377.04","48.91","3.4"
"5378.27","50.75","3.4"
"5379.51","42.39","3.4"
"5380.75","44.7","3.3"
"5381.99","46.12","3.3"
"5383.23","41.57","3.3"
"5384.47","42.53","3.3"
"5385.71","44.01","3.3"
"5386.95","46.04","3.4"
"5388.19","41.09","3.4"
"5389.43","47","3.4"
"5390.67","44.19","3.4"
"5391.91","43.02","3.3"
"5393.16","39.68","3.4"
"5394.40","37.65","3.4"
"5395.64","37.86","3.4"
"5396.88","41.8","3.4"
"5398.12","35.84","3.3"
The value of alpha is 23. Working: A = -23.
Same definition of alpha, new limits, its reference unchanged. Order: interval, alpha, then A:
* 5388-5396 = 33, -33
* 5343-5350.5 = 7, -7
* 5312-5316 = 12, -12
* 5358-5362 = 21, -21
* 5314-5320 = 37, -37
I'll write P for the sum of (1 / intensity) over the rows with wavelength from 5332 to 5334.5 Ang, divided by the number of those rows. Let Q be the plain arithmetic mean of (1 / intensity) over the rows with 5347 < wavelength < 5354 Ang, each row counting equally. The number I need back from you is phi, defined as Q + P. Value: 0.053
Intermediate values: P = 0.0256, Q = 0.0274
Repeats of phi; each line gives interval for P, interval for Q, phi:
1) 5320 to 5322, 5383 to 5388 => 0.049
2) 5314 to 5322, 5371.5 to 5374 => 0.057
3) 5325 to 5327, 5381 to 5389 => 0.050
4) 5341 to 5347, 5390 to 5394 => 0.052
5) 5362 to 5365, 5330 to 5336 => 0.053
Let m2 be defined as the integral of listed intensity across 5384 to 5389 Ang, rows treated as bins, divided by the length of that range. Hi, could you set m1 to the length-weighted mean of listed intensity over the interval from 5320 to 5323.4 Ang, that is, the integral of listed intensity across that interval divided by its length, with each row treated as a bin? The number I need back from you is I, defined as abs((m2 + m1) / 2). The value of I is 40.9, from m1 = 38.26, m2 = 44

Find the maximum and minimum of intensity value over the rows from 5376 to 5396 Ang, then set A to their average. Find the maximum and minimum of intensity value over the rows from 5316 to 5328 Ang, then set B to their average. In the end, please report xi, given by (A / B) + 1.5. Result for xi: 2.69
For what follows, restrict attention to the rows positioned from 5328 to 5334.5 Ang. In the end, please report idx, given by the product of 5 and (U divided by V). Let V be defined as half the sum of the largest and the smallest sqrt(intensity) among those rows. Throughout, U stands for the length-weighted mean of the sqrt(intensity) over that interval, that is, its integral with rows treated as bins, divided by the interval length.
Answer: 5.09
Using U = 5.8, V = 5.7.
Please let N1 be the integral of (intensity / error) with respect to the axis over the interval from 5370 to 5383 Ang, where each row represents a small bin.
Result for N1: 163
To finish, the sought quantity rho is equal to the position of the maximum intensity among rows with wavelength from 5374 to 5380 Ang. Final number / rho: 5378.27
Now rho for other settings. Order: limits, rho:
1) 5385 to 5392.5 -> 5389.43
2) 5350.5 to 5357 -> 5353.56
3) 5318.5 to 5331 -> 5321.61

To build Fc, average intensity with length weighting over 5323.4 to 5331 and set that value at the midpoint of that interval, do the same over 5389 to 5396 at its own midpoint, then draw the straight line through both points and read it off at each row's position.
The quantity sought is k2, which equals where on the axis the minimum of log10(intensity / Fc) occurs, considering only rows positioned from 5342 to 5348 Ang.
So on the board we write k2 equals 5347.40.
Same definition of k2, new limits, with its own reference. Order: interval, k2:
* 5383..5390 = 5388.19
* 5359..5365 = 5359.73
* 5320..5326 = 5325.29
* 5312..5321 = 5313.04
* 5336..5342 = 5340.02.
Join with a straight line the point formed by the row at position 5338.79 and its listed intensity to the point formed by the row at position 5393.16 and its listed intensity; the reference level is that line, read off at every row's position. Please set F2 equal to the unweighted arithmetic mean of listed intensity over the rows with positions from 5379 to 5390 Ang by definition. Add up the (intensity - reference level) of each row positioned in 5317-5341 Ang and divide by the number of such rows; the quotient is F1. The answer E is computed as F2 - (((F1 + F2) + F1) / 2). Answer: 17.9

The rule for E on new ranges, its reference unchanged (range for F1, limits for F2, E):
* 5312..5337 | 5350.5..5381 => 15.3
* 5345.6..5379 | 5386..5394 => 17.4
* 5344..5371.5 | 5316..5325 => 14.8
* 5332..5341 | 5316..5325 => 15.9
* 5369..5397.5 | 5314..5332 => 14.1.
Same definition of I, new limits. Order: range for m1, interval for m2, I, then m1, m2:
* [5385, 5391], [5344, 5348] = 39.8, 44.47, 35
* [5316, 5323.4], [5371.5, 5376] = 37.3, 38.57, 36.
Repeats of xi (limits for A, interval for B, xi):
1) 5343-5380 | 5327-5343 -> 2.76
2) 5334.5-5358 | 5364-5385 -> 2.46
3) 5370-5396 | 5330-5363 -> 2.64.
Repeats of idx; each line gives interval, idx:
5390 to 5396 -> 4.98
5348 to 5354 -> 4.82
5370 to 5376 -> 4.96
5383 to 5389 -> 4.98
